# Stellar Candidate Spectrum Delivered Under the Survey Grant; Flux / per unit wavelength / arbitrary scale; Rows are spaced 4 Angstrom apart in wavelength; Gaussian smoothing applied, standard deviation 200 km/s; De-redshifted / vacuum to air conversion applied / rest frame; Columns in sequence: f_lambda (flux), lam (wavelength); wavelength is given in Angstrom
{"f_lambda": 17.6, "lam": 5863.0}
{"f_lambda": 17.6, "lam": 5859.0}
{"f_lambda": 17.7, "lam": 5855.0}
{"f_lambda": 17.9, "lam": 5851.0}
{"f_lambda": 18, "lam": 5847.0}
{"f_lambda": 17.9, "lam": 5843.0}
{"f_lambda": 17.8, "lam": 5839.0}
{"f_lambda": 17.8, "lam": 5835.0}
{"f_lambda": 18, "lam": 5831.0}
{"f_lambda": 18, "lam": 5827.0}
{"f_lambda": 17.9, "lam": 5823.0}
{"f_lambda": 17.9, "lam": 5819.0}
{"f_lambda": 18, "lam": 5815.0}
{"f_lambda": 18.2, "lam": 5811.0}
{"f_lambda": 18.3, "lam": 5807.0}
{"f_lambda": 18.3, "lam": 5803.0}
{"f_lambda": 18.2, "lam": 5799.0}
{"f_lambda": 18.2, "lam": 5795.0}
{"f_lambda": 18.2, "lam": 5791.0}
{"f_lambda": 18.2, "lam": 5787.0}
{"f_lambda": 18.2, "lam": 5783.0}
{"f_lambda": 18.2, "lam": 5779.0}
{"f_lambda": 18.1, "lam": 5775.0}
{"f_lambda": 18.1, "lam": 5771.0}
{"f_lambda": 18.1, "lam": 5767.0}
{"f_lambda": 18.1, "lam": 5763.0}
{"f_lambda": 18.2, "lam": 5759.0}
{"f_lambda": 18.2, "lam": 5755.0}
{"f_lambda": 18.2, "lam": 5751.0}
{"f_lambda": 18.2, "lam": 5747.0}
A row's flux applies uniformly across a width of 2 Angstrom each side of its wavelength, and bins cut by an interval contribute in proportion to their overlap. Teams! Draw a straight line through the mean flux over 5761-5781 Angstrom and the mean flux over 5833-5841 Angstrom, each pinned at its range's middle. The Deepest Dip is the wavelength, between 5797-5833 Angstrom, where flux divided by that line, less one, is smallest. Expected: 5819.0 Angstrom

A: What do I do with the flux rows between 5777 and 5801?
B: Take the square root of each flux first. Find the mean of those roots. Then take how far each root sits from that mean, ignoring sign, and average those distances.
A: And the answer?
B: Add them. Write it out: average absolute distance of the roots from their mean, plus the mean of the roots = 4.27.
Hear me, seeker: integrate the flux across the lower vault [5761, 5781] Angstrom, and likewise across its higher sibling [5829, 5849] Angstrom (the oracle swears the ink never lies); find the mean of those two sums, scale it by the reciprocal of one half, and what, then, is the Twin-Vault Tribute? 720.4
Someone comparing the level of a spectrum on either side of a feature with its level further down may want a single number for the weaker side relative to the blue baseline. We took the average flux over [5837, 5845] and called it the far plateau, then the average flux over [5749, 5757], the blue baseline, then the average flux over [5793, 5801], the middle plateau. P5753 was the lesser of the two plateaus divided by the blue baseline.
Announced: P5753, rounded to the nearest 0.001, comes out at 0.981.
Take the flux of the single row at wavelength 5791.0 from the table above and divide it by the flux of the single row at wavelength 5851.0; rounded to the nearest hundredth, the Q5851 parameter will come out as 1.02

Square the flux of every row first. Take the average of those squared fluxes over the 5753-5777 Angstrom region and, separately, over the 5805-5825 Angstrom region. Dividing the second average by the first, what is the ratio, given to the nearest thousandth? 0.992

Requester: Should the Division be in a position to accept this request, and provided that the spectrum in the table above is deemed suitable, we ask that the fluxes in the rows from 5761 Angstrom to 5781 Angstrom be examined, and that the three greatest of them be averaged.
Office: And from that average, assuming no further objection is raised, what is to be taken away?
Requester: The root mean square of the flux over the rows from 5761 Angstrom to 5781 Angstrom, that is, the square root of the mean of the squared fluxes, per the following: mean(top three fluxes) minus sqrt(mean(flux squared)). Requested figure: 0.01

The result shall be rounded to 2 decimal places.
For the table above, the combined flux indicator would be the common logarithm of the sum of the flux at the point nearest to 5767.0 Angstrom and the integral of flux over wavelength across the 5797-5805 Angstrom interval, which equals 2.22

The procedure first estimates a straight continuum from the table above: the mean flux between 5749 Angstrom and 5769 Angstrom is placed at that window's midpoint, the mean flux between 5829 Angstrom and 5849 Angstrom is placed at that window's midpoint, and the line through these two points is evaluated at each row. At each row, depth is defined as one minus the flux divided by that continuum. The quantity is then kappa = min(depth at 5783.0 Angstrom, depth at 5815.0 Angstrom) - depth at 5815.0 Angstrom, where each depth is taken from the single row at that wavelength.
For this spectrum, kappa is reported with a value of -0.0053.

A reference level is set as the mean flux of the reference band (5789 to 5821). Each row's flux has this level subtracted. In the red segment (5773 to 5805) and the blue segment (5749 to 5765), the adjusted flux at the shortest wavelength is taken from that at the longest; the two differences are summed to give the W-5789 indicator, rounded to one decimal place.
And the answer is 0.1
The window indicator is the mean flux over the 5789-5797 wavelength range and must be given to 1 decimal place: 18.2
